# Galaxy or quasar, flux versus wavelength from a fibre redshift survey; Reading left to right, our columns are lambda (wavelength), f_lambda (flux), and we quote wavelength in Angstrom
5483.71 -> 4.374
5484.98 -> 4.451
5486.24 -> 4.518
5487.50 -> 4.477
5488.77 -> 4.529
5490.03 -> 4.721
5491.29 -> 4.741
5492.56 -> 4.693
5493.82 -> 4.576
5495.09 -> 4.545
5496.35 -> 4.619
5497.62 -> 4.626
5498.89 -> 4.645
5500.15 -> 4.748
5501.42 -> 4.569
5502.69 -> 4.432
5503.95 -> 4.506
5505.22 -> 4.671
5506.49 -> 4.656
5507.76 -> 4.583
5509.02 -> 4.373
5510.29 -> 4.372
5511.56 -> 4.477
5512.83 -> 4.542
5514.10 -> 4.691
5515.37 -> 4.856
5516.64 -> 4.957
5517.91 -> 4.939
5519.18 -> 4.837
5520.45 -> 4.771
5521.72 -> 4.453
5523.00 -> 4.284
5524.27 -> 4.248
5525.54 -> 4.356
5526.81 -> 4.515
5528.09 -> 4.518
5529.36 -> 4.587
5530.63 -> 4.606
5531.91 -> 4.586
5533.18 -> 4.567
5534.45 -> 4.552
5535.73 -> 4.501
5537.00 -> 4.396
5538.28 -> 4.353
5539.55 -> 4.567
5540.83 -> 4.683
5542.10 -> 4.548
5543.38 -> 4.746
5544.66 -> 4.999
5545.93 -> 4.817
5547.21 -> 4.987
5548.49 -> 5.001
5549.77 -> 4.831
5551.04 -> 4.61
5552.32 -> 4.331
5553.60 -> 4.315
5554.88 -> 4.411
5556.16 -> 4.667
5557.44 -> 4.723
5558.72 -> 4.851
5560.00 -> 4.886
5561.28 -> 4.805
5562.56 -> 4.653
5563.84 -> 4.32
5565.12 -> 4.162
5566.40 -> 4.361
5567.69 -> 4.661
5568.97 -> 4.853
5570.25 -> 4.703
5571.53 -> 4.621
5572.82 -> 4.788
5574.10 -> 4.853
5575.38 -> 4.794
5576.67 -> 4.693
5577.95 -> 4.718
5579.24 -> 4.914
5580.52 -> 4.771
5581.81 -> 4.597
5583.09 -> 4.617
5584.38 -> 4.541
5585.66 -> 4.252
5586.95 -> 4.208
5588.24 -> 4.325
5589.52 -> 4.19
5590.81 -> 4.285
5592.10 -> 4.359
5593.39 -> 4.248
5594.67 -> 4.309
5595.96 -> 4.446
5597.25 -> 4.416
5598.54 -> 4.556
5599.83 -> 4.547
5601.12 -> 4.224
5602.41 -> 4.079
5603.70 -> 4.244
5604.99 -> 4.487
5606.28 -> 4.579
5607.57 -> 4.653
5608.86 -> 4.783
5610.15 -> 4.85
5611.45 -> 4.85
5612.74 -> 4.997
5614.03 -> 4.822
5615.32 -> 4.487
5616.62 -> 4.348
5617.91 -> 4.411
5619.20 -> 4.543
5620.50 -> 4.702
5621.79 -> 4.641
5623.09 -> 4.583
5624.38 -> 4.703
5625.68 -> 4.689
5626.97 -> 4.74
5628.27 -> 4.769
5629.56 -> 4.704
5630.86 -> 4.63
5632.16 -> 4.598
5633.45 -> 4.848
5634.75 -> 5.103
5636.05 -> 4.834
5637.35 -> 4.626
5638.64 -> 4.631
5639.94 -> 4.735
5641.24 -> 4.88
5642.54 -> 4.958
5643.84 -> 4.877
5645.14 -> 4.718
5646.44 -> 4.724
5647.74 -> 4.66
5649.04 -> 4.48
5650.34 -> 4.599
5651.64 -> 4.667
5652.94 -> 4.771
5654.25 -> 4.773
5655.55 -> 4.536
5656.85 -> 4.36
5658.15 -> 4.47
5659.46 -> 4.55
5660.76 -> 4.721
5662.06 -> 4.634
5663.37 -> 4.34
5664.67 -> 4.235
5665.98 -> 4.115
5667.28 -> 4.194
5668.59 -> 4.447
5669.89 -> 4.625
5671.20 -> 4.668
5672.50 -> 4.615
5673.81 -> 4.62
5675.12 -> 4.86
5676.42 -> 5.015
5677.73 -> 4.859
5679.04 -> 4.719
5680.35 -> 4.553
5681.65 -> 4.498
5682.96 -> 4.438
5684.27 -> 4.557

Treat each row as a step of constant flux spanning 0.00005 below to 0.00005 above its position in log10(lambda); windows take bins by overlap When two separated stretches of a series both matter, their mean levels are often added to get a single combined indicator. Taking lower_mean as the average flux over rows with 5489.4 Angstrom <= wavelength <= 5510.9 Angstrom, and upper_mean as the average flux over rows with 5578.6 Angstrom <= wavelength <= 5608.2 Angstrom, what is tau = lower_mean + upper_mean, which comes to 9.0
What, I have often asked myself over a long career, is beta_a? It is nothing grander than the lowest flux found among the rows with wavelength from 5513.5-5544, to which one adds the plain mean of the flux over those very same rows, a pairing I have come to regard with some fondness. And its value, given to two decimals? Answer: 8.84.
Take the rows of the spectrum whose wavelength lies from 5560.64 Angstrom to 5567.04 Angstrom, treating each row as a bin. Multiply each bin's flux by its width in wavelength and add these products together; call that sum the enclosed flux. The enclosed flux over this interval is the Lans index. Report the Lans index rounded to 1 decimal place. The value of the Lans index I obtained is 28.6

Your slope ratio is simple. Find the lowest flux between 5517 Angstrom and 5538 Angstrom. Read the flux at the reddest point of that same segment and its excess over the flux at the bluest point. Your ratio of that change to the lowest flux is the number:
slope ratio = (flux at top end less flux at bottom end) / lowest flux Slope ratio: -0.13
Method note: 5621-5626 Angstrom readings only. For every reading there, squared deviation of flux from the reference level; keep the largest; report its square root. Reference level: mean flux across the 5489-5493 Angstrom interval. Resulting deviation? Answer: 0.1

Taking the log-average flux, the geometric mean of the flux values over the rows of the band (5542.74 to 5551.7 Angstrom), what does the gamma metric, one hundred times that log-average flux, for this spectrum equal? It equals 485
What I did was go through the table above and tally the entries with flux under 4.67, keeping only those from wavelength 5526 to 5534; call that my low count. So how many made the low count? 6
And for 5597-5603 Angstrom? 5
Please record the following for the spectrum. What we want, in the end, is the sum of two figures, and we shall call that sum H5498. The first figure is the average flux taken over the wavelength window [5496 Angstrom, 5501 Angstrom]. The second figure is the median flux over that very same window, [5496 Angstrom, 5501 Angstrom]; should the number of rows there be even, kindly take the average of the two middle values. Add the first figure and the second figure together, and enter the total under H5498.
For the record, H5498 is 9.3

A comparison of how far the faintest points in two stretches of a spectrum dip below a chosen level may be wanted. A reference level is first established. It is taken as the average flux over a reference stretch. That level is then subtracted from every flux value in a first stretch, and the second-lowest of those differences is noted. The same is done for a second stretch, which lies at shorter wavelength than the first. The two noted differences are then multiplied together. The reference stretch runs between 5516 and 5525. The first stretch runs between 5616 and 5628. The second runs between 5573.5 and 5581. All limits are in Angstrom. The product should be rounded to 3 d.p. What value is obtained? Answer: -0.018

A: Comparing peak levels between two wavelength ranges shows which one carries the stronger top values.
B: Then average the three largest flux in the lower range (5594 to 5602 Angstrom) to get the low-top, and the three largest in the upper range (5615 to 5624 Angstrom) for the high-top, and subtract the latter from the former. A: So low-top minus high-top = -0.13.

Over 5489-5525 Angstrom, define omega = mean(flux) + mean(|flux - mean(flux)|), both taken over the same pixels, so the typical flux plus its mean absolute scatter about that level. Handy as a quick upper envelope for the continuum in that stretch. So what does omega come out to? 4.75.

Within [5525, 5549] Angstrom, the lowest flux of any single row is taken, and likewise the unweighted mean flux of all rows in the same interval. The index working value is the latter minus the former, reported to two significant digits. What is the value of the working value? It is 0.27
